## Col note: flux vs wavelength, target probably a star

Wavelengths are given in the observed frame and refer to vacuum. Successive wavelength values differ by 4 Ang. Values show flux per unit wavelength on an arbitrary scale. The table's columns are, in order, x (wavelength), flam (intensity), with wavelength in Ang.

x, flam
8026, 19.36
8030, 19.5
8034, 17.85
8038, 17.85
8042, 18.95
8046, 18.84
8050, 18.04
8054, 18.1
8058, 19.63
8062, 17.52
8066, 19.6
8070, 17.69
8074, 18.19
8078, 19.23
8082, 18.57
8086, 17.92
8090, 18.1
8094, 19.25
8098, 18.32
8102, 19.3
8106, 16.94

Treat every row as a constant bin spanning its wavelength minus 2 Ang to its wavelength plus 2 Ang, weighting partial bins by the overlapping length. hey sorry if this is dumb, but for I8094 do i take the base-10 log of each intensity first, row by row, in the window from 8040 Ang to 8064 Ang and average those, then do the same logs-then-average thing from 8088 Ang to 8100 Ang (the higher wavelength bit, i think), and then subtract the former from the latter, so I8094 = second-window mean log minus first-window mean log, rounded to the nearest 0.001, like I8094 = 0.001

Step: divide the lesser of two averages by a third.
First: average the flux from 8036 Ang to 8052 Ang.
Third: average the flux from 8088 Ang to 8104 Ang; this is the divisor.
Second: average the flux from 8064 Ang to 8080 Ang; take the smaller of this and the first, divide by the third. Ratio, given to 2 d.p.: 0.98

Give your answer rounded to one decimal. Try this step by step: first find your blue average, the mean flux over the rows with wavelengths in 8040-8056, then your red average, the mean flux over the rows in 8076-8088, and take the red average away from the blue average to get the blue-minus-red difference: -0.1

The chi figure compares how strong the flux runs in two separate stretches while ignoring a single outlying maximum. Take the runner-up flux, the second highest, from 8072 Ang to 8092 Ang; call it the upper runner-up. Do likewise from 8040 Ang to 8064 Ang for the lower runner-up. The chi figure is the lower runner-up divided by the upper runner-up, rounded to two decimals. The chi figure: 1.02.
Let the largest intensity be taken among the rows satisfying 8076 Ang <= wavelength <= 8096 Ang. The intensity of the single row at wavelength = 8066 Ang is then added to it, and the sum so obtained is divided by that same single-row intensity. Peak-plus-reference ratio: 1.98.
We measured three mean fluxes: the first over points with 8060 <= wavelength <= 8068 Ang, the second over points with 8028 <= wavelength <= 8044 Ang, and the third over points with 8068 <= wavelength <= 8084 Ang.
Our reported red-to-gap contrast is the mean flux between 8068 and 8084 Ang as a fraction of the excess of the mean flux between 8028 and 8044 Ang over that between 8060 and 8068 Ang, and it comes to -819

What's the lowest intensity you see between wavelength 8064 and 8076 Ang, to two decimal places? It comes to 17.69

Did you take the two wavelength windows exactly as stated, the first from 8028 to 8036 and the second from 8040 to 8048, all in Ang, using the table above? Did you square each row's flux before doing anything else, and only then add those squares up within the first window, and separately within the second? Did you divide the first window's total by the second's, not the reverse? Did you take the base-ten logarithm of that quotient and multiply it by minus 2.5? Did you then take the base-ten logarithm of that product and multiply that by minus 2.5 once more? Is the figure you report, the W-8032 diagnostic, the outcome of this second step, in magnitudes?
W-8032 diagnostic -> 4.1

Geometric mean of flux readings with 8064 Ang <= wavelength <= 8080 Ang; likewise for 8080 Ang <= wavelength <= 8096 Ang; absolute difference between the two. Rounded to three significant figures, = 0.209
